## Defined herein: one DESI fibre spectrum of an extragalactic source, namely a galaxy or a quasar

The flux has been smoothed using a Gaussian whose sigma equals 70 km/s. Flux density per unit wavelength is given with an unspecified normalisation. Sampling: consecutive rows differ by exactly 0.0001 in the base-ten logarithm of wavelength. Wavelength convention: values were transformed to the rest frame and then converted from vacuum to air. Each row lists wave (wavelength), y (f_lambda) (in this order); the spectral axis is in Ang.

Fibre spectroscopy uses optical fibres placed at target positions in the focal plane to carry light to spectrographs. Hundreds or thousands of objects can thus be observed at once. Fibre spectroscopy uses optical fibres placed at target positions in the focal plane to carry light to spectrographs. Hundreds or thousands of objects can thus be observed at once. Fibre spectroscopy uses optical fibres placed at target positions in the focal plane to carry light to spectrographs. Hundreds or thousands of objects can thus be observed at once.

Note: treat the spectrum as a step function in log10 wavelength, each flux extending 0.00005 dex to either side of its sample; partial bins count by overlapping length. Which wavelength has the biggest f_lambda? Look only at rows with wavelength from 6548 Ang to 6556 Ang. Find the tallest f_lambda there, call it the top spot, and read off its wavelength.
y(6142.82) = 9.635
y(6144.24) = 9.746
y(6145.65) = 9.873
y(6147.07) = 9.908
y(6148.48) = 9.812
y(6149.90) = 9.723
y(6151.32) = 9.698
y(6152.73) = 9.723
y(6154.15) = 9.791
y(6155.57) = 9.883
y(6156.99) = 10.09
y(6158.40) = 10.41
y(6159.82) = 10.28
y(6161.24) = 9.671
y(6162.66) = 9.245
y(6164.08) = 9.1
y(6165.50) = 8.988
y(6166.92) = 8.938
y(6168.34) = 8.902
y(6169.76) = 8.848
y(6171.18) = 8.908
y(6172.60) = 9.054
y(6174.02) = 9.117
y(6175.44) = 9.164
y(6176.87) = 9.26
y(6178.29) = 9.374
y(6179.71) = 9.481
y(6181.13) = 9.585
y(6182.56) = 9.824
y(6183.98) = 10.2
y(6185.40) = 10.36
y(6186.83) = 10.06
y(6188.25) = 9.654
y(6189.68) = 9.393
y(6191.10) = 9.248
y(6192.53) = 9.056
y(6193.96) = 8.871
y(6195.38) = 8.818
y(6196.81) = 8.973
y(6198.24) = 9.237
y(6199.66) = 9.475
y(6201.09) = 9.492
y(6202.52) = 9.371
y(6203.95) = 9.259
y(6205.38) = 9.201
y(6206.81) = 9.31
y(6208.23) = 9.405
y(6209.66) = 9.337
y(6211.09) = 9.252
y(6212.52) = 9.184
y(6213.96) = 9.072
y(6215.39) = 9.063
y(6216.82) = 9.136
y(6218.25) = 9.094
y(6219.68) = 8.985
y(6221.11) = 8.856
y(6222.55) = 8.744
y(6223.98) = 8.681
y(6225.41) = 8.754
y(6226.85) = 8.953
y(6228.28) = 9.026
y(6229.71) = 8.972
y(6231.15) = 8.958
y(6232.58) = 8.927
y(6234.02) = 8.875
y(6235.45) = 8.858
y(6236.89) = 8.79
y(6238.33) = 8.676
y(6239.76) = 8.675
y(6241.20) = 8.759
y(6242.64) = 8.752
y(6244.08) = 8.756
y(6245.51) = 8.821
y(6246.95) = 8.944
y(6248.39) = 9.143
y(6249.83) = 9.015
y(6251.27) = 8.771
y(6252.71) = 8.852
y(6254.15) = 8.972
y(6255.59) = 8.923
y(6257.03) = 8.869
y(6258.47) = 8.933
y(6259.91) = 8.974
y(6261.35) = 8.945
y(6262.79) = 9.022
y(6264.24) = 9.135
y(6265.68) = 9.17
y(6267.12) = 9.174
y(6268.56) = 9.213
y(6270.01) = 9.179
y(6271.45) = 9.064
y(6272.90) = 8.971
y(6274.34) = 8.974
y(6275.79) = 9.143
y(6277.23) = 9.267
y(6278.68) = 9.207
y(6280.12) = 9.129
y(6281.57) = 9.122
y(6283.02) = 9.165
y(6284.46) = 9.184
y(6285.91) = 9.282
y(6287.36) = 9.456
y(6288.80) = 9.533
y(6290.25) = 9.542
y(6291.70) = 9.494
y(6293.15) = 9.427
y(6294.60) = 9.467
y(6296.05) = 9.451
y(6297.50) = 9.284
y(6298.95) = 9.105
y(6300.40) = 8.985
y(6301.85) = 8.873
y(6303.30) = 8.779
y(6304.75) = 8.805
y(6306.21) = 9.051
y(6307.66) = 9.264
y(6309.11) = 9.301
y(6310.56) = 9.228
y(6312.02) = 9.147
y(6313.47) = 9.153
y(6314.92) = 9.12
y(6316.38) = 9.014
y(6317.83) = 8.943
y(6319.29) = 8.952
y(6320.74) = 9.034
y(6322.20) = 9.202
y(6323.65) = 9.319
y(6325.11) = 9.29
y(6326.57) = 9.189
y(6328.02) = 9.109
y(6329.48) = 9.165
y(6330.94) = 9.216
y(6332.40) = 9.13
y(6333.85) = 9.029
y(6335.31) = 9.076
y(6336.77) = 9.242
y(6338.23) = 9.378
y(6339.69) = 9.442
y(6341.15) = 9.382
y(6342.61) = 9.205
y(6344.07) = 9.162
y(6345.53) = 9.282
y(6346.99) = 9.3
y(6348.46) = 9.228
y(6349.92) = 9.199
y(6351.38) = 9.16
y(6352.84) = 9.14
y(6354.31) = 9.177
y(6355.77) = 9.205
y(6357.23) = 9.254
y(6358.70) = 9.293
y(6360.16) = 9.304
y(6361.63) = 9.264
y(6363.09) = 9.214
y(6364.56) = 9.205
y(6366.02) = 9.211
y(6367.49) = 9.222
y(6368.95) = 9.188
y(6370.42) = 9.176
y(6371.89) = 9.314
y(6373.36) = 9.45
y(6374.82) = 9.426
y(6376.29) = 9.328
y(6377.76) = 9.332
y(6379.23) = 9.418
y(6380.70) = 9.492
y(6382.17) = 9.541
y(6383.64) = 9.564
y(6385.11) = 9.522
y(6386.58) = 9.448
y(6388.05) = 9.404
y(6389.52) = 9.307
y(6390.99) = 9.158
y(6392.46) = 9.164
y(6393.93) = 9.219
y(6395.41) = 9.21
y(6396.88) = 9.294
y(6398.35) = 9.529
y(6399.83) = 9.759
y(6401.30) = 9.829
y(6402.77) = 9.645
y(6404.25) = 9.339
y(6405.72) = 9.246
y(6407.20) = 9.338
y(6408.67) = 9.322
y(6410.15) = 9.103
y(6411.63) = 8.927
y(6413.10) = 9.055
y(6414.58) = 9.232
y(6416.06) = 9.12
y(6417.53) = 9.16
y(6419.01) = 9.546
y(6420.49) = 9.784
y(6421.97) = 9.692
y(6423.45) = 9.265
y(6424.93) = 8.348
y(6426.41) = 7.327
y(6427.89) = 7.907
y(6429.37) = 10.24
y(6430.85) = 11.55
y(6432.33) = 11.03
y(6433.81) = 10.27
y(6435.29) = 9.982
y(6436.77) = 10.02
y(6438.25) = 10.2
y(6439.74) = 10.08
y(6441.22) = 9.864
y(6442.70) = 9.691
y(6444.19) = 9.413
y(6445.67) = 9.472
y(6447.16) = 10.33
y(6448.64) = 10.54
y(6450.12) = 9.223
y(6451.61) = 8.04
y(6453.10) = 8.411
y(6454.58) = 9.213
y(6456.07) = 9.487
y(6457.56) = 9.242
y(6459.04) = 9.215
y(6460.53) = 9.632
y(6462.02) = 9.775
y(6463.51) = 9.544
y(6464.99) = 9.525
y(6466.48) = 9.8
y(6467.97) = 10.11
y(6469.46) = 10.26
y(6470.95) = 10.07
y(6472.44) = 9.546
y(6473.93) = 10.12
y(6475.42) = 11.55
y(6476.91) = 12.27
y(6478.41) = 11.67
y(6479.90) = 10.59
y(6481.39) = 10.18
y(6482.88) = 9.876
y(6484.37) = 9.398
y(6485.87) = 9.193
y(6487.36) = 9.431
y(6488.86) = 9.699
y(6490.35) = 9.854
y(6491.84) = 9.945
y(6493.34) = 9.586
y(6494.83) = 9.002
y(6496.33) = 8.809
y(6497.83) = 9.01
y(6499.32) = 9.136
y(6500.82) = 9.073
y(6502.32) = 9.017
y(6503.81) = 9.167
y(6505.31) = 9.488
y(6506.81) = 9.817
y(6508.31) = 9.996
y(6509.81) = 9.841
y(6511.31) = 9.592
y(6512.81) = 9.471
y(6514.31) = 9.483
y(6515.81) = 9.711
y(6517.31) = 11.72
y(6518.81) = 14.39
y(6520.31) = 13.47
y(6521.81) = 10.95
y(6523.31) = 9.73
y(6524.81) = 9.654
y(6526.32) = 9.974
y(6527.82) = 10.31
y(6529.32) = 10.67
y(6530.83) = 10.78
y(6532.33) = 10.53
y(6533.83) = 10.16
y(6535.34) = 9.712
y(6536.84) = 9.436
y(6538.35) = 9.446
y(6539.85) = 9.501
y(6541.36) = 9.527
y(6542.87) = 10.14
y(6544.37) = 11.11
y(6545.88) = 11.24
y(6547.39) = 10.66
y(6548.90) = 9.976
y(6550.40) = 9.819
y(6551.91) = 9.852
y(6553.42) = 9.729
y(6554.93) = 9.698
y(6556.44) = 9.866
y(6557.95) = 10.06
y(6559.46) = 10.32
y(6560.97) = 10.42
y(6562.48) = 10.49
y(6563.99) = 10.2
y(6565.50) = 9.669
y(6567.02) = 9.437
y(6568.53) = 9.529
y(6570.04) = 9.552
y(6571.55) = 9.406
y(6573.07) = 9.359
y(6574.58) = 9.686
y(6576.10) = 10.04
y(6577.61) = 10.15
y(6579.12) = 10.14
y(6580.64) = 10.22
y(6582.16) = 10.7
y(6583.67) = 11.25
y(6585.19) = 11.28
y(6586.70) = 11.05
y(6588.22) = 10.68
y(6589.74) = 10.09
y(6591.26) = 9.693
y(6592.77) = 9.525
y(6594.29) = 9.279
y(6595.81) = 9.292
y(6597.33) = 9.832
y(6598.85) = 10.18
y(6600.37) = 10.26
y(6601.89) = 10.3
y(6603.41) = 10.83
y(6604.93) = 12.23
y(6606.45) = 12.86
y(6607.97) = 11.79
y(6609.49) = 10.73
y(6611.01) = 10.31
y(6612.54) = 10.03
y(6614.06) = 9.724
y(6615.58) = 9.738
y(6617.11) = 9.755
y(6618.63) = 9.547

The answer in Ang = 6548.90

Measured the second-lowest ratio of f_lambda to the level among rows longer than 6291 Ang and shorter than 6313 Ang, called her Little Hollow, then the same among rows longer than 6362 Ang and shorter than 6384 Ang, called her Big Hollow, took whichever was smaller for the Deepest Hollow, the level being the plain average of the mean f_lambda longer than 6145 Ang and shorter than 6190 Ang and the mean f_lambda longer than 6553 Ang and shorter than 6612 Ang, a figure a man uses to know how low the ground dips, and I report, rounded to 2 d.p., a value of 0.89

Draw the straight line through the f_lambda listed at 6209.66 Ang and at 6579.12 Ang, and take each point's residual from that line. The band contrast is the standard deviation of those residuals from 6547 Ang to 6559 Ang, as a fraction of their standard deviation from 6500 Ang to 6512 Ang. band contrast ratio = 0.84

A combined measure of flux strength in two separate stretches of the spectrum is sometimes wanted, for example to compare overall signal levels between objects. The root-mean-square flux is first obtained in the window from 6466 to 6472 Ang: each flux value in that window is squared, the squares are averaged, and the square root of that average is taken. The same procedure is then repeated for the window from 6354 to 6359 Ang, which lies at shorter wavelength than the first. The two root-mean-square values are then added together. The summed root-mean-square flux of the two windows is 19.3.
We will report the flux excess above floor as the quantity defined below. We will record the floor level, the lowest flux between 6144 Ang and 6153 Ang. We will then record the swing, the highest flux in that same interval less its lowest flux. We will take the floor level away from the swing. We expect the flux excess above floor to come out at -9.5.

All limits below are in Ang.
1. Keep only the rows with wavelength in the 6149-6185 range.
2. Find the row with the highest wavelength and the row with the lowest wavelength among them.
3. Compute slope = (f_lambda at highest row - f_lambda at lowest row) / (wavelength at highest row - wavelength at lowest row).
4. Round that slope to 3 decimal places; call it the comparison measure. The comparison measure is 0.014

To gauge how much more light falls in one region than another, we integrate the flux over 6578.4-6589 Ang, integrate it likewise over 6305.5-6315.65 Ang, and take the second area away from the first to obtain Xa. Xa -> 21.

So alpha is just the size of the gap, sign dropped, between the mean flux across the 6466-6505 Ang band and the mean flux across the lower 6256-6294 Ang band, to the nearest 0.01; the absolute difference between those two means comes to 0.68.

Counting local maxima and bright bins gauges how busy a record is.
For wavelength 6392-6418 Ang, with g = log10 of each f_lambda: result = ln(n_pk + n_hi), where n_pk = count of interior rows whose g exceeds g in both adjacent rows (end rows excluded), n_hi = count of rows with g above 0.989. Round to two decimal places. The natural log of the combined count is 1.79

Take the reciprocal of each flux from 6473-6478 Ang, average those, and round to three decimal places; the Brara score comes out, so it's 0.089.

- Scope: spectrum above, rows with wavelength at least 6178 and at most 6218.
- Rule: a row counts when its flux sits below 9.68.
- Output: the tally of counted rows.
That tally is 24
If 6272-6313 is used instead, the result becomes 28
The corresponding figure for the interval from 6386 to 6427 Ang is 24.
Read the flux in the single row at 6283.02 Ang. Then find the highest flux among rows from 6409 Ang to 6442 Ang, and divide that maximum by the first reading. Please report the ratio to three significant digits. 1.26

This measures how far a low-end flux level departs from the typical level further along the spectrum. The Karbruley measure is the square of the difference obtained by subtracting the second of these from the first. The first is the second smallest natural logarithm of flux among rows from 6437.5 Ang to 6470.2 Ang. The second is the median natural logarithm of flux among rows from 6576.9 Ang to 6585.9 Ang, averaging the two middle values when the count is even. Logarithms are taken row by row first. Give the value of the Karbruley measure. 0.0474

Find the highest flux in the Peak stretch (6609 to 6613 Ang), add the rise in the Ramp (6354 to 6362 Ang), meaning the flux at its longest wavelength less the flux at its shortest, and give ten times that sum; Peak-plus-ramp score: 108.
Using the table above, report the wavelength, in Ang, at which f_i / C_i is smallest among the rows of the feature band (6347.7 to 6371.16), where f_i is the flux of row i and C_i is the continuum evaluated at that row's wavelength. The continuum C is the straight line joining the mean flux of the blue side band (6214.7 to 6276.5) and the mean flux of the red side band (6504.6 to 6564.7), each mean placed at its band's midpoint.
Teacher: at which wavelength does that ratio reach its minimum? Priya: 6370.42 Ang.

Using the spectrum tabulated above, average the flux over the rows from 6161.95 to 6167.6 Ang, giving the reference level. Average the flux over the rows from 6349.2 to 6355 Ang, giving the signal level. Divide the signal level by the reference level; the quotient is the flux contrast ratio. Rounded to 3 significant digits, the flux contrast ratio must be 1.01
